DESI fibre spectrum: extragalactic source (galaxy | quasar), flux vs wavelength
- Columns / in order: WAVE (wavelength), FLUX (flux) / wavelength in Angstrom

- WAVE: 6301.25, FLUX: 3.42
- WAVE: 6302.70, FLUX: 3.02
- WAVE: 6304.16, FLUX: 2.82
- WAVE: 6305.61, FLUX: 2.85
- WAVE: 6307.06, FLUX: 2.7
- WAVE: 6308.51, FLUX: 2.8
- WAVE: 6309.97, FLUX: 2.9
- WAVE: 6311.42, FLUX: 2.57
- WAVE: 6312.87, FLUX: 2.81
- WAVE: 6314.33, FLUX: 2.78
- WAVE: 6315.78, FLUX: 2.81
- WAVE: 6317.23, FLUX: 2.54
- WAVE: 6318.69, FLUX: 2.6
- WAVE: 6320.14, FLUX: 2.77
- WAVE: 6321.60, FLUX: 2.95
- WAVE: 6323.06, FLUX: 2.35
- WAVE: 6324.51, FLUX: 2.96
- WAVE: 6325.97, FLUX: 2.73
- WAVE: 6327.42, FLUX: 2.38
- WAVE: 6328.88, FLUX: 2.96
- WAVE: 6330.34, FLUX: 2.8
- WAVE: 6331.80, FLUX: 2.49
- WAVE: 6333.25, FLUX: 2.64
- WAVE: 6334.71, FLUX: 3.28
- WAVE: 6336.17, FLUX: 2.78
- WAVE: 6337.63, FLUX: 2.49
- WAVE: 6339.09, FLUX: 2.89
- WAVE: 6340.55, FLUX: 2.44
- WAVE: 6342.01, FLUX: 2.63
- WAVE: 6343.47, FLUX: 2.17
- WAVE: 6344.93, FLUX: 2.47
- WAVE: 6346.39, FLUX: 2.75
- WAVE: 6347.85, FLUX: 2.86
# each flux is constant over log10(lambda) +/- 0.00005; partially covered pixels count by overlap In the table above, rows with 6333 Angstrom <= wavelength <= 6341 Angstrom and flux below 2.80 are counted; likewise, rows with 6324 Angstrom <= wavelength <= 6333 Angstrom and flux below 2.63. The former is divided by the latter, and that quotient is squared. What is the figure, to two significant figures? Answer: 4.0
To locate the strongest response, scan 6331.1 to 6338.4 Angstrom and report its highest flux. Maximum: 3.28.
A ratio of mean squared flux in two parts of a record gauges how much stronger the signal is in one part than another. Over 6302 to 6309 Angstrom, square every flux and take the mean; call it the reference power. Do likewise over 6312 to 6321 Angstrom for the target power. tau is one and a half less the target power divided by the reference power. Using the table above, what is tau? 0.58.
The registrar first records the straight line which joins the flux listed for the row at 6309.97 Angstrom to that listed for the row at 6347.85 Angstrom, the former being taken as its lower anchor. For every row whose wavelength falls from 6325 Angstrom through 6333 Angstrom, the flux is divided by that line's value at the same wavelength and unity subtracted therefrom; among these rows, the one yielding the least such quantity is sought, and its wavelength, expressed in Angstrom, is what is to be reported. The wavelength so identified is 6327.42 Angstrom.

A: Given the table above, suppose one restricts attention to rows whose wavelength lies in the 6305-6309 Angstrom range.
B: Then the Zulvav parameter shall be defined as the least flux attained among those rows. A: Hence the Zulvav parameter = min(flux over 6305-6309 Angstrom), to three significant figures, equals 2.70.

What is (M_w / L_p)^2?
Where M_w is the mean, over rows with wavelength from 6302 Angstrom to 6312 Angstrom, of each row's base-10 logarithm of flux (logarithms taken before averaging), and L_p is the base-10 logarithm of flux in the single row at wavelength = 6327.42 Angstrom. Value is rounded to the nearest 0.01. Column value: 1.42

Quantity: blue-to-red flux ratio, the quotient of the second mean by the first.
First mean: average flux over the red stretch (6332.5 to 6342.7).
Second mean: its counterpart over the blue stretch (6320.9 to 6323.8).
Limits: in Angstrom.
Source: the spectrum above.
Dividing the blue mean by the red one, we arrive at 0.97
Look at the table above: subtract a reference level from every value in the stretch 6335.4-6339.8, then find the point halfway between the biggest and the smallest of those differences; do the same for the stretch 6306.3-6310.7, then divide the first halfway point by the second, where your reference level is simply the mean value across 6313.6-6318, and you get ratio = -0.2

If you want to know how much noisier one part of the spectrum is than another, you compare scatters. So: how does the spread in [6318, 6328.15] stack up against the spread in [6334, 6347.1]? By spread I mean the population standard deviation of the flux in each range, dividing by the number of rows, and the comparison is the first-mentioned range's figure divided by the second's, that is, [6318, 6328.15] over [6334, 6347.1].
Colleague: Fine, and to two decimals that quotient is 0.76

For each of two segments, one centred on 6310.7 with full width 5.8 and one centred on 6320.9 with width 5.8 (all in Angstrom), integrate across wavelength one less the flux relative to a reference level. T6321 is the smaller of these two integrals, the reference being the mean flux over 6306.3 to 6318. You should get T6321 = -0.066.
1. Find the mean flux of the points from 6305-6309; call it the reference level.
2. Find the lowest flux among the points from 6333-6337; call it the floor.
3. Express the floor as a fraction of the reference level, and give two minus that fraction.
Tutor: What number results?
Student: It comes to 1.05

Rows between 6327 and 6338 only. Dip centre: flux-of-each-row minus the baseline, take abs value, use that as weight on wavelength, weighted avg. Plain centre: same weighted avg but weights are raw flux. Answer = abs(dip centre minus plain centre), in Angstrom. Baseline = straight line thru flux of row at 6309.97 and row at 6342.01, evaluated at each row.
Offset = 0.3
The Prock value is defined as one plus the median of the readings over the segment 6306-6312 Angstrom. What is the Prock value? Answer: 3.75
